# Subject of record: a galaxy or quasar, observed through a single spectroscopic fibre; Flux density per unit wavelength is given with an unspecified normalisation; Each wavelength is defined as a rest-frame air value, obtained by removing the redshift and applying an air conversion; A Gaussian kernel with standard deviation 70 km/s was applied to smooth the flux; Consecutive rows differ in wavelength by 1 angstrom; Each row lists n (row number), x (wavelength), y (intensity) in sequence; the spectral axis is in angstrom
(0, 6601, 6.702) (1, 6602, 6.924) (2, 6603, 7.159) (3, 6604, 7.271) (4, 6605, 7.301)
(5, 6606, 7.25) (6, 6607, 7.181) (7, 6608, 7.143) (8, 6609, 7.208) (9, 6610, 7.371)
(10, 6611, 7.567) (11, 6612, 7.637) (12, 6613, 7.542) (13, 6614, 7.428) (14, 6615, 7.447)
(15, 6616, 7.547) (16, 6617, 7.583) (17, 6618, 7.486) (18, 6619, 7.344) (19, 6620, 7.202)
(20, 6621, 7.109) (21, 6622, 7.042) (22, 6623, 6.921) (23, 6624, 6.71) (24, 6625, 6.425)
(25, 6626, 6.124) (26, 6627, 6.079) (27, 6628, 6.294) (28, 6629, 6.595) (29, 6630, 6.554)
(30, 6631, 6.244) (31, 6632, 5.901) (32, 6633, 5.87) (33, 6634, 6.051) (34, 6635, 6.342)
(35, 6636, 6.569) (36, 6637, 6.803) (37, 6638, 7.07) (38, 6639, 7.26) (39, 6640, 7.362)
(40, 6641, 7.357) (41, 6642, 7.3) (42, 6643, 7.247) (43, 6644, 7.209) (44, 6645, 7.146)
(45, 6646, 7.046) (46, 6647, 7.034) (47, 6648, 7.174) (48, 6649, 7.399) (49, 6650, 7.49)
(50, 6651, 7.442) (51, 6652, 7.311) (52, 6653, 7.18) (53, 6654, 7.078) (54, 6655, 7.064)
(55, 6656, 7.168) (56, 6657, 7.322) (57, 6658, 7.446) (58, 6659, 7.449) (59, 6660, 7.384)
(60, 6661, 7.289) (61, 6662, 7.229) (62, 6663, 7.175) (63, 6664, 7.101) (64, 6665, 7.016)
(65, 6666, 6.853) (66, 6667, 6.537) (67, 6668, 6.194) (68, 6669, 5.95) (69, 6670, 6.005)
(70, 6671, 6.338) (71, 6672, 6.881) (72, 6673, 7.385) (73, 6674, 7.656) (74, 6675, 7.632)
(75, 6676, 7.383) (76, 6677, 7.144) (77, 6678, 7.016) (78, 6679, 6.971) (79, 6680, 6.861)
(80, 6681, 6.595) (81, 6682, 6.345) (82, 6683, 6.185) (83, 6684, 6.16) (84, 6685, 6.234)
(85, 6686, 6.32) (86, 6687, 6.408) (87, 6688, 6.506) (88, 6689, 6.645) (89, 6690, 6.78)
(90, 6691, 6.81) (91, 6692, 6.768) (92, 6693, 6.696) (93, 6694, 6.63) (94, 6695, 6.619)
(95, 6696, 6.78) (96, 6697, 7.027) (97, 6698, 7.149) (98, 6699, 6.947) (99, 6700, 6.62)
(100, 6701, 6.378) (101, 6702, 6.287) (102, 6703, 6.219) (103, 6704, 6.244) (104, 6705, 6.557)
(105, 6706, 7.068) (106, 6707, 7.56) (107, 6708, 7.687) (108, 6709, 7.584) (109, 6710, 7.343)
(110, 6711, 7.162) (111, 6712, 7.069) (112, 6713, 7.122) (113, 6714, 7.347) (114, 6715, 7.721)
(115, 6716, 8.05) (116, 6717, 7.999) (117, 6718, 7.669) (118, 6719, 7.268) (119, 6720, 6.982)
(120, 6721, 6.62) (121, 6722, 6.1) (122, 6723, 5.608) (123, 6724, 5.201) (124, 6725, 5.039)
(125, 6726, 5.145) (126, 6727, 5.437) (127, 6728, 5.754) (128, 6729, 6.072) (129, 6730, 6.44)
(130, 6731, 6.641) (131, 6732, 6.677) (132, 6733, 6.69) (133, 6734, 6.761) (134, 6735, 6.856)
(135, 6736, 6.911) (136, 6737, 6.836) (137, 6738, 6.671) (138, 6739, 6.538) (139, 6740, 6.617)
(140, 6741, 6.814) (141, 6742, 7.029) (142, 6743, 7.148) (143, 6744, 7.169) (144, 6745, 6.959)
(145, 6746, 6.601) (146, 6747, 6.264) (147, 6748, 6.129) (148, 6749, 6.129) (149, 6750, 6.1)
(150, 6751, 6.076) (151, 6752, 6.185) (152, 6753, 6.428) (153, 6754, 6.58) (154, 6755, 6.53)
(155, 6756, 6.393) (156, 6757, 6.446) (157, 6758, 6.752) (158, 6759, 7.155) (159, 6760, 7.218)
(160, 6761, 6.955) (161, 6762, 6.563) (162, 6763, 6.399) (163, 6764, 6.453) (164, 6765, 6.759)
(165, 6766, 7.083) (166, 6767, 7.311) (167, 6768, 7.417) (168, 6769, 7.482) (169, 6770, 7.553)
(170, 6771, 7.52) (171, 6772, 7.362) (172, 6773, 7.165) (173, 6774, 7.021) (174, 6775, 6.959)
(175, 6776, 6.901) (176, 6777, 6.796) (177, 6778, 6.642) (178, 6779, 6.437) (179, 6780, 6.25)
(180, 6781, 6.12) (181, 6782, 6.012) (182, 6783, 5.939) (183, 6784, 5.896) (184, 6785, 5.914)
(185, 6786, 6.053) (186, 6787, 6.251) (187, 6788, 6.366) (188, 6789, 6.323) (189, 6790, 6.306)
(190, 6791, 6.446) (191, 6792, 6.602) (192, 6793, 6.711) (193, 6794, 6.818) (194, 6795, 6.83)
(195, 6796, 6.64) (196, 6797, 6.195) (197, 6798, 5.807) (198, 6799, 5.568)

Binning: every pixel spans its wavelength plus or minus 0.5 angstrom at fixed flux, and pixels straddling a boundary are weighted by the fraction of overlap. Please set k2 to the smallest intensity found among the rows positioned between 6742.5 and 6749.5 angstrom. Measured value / 6.129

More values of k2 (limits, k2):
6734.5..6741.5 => 6.538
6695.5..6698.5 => 6.78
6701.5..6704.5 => 6.219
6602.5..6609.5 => 7.143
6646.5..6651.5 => 7.034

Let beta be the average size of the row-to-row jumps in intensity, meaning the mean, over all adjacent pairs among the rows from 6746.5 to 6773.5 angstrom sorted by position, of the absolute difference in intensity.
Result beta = 0.156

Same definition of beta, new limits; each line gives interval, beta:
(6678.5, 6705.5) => 0.133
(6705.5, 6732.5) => 0.264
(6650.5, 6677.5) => 0.172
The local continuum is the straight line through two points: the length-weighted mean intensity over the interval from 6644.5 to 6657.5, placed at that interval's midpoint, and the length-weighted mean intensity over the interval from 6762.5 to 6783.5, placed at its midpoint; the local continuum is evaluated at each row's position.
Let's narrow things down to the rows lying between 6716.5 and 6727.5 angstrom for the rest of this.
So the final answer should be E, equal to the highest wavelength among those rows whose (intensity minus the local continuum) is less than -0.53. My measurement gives 6727 angstrom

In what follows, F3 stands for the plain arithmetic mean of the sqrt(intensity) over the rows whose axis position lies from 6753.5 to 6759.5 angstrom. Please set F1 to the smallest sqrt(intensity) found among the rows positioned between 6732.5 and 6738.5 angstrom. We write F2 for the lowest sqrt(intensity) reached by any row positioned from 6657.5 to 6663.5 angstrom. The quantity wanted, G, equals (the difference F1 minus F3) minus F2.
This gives -2.67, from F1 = 2.58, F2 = 2.68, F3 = 2.58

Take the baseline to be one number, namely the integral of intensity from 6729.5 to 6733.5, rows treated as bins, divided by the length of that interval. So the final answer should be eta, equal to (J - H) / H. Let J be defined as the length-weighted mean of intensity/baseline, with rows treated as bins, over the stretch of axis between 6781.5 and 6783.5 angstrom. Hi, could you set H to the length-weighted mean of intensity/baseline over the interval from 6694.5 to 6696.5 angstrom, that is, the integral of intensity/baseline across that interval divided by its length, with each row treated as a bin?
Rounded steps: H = 1.01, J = 0.90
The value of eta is -0.11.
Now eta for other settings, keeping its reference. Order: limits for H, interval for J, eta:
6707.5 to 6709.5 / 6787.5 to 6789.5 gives -0.17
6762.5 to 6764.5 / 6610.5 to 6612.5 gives 0.18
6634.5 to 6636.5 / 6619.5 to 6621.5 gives 0.11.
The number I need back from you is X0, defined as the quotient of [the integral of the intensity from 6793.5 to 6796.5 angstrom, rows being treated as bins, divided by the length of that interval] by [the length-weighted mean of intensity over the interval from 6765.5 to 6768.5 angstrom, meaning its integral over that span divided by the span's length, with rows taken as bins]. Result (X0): 0.93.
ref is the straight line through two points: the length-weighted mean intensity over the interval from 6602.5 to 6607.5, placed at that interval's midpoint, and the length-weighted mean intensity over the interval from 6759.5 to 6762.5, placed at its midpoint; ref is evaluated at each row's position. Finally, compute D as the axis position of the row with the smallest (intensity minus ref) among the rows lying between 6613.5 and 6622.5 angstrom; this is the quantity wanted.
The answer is 6622 angstrom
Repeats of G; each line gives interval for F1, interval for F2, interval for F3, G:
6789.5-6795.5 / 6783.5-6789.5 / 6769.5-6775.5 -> -2.61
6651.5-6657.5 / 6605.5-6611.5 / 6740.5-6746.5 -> -2.65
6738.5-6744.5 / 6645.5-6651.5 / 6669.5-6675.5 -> -2.73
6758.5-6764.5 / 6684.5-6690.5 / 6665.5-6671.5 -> -2.48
